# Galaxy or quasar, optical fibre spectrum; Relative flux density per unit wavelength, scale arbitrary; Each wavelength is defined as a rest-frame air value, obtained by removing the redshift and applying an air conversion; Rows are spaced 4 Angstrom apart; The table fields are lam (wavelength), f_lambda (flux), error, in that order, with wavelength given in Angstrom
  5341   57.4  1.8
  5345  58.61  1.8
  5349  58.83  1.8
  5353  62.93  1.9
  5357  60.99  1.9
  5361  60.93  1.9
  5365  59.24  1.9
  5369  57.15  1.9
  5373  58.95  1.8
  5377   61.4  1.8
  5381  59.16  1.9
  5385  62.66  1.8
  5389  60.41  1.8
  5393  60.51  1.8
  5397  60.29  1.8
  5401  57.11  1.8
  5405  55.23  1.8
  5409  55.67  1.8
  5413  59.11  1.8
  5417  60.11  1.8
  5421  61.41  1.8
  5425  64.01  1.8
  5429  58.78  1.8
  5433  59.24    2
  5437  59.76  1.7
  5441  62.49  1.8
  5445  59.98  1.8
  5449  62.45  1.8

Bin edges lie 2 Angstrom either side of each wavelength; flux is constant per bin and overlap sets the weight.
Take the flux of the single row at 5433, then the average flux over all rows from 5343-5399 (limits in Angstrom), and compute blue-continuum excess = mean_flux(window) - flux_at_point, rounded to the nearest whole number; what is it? 1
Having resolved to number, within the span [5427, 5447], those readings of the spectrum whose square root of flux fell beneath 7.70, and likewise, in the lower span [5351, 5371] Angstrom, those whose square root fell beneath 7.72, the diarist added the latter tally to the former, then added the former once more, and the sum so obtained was 6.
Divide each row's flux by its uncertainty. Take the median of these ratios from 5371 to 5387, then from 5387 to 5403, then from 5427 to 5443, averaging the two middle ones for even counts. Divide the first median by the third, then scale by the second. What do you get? 33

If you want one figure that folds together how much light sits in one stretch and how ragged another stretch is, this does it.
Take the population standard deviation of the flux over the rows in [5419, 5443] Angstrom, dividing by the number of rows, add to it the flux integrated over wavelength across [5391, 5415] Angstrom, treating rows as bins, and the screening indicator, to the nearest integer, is 1394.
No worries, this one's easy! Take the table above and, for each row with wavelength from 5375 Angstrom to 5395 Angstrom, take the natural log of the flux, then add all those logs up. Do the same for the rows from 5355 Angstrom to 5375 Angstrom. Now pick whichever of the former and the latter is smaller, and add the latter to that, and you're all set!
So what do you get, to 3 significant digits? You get 40.8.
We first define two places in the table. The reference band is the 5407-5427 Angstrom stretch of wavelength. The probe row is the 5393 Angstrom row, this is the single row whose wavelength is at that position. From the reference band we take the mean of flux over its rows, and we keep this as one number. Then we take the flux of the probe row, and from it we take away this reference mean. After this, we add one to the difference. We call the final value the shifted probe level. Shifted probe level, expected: 1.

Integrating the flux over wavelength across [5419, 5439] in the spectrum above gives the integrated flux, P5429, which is 1213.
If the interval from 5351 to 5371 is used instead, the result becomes 1205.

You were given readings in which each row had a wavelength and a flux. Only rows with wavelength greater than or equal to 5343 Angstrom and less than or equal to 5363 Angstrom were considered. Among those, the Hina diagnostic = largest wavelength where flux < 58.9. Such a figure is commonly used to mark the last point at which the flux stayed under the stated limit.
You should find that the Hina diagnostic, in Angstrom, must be 5349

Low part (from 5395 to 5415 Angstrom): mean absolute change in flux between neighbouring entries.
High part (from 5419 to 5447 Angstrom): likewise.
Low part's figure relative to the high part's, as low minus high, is -0.11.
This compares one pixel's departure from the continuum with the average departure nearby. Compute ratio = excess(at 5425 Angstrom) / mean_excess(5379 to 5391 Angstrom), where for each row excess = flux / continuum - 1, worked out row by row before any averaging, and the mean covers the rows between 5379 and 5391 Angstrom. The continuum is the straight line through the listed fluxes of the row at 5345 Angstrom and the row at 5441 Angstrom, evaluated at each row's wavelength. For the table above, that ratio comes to 4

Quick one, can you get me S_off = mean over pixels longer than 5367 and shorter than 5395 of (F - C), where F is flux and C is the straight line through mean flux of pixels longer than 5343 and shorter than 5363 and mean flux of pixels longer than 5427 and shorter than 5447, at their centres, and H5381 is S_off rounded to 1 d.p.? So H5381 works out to -0.3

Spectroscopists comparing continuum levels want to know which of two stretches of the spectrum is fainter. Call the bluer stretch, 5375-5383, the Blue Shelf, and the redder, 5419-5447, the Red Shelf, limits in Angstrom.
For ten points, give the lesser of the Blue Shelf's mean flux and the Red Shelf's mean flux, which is 60.3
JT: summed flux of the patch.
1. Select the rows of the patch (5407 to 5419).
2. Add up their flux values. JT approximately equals 175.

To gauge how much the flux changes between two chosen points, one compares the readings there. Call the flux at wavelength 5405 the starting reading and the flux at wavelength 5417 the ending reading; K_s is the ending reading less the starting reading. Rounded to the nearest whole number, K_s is 5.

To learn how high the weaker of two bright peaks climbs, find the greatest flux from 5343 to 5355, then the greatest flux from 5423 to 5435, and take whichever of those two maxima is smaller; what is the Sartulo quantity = 62.9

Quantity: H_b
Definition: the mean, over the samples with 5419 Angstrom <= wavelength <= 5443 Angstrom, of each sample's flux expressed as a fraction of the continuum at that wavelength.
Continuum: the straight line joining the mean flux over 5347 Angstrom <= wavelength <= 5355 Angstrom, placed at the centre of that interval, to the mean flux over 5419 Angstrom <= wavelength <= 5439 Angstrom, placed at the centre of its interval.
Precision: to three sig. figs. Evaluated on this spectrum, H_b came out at 1.01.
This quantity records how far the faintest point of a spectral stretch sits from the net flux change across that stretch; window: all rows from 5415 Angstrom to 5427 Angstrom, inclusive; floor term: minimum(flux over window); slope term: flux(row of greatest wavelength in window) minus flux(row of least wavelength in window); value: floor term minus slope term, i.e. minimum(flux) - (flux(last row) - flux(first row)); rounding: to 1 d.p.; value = 56.2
